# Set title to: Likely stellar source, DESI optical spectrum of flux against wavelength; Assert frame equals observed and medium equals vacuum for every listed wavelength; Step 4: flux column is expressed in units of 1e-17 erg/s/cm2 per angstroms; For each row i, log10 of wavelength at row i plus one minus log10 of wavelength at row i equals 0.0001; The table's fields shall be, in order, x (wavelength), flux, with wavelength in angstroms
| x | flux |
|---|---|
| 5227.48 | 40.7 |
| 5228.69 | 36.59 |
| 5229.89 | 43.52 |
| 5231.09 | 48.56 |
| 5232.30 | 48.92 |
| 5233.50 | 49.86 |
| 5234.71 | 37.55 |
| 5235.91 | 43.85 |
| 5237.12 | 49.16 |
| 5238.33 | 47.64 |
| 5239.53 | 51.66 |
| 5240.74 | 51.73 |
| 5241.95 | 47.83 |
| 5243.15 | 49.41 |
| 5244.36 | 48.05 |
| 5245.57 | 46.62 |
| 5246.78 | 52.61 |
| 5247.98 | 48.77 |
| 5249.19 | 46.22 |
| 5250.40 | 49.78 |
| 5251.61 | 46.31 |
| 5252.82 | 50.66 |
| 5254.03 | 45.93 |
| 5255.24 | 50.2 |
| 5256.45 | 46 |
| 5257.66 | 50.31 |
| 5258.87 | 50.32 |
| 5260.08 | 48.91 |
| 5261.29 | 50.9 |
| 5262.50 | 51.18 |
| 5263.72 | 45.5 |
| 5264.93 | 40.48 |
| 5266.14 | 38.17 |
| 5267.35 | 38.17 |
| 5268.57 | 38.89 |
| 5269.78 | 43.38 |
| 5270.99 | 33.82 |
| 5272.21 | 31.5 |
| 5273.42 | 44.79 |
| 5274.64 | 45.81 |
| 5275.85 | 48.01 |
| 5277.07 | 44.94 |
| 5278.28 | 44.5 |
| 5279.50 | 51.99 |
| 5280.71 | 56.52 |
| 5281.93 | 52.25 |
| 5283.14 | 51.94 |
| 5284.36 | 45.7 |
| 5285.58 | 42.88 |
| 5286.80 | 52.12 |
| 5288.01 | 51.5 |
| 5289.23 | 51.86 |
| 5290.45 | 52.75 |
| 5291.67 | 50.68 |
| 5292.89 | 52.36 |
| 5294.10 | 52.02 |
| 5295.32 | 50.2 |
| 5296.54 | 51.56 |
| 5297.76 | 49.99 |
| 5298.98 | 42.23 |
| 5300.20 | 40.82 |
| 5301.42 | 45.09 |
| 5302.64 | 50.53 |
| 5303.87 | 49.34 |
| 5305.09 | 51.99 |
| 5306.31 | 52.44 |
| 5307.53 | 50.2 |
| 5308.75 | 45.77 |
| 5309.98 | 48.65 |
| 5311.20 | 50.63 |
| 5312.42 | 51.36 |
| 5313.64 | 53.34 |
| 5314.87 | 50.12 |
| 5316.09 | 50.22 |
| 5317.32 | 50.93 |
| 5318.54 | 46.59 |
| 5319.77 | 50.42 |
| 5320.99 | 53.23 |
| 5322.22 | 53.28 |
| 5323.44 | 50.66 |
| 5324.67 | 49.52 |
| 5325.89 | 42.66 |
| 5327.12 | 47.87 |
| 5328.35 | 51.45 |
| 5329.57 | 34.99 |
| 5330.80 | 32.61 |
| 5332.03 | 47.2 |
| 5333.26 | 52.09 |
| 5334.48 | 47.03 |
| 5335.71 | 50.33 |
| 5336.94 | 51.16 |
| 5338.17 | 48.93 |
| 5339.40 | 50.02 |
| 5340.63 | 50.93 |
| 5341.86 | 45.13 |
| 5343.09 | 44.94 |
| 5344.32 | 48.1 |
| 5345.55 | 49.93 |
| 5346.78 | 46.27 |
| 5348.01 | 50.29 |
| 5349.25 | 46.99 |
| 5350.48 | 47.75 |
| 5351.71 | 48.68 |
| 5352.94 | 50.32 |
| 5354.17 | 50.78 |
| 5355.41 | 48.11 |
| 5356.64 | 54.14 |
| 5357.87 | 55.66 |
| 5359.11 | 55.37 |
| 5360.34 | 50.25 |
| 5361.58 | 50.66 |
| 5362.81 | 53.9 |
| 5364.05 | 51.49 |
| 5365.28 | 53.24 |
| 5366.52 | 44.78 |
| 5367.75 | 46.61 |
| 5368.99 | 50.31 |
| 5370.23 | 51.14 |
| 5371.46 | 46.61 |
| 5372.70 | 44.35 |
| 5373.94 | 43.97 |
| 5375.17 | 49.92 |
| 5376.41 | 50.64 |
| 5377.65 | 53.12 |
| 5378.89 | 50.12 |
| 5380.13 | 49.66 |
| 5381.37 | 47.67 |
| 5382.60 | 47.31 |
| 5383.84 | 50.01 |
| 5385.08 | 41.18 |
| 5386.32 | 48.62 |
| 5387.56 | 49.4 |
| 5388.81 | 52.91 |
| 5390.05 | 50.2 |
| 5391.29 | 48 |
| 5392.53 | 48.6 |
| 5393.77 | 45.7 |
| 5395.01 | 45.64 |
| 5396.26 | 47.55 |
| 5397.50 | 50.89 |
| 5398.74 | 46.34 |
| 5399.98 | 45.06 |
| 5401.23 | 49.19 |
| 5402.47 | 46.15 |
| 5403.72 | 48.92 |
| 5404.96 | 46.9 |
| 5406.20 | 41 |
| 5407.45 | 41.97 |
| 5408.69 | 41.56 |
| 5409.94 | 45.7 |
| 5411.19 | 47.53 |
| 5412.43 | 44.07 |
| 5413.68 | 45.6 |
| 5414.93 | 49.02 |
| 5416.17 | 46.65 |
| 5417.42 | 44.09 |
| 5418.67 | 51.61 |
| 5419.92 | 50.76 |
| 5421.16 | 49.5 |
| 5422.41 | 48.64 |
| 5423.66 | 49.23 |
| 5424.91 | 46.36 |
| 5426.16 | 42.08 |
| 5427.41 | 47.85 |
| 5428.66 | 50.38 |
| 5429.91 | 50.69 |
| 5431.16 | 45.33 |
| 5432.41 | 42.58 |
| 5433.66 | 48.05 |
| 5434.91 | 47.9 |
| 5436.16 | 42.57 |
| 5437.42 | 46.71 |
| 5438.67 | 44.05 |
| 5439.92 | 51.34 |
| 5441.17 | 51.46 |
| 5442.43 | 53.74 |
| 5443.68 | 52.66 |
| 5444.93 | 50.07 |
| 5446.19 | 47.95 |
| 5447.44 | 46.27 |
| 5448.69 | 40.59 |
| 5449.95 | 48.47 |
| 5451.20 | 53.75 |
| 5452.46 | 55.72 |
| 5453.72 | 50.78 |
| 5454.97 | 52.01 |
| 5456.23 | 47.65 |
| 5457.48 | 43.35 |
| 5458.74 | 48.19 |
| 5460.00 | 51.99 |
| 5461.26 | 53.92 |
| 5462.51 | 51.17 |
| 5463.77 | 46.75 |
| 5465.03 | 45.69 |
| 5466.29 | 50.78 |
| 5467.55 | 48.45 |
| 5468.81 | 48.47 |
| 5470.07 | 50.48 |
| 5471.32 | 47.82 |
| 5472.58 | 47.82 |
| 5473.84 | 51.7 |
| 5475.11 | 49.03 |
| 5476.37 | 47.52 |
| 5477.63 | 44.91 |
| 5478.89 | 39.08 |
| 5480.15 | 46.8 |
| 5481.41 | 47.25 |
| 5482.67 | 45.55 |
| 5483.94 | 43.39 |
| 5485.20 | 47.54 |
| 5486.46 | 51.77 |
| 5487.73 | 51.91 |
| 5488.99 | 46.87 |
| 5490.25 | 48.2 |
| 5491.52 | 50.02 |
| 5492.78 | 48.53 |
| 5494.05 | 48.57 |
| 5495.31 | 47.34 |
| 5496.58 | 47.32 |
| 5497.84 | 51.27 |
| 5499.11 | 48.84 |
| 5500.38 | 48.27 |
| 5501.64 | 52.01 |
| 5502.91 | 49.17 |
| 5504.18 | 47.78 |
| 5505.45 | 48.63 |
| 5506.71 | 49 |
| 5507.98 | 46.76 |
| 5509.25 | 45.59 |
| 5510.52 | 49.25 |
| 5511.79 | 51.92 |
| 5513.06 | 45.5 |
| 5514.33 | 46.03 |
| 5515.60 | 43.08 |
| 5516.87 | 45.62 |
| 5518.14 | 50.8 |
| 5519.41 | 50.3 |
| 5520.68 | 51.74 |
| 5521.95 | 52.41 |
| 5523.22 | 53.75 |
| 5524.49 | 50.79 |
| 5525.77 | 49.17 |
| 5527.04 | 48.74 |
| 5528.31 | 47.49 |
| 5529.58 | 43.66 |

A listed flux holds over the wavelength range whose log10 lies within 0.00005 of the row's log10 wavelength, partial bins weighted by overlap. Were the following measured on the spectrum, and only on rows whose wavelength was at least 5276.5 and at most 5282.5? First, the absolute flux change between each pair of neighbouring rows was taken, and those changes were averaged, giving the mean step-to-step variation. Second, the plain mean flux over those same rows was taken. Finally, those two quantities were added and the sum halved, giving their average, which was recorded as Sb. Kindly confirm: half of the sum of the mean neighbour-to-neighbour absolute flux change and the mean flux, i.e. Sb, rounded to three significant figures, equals 27.1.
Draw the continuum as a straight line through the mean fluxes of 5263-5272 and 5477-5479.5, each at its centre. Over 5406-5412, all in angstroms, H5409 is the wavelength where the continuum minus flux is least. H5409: 5411.19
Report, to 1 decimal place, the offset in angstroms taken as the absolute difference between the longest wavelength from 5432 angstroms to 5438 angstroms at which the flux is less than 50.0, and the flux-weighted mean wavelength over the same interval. 2.5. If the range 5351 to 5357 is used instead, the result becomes 1.2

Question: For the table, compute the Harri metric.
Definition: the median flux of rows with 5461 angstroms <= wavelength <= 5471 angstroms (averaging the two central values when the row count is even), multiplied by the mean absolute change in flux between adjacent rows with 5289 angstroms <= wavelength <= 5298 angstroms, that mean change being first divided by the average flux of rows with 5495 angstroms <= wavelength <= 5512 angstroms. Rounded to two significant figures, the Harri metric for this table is 1.4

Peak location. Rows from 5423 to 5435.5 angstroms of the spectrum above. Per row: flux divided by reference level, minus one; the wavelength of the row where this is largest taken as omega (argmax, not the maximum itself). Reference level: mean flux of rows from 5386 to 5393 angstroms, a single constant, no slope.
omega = 5429.91 angstroms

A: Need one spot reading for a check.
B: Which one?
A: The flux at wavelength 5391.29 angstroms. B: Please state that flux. 48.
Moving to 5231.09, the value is 48.56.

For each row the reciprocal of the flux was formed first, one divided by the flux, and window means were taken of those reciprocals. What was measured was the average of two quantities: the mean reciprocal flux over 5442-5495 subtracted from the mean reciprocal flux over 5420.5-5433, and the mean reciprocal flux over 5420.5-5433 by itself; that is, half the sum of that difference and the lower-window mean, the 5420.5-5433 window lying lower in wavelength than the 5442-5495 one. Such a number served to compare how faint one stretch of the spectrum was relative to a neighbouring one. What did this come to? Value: 0.0109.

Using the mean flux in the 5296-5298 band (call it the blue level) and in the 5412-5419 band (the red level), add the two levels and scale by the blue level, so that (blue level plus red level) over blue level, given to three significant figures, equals 1.92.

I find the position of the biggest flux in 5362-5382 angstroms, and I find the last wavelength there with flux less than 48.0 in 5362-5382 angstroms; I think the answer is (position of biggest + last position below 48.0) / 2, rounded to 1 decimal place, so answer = 5372.1 angstroms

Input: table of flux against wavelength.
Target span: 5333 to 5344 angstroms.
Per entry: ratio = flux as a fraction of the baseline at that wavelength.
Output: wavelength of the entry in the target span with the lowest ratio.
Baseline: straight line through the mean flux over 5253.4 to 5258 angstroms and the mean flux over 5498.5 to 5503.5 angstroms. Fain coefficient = 5343.09 angstroms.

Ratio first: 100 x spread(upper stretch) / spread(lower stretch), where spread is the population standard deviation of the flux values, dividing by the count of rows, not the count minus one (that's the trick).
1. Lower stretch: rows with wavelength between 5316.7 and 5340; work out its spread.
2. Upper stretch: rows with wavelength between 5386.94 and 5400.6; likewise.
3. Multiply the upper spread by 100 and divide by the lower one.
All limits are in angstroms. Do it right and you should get 43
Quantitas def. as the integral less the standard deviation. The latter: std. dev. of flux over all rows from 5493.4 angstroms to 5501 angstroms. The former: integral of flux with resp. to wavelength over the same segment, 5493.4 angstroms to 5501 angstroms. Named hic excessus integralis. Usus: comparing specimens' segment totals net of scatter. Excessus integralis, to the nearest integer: 368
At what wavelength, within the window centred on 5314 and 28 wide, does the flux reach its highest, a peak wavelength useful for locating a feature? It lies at 5313.64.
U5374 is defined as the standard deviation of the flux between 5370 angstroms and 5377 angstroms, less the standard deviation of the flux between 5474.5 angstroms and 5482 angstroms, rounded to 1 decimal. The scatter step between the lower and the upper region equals -0.3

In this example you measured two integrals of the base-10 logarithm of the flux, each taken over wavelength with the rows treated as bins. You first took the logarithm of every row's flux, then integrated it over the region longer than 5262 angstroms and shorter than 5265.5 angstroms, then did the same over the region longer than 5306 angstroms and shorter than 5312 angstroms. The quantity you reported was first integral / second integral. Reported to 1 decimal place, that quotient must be 0.6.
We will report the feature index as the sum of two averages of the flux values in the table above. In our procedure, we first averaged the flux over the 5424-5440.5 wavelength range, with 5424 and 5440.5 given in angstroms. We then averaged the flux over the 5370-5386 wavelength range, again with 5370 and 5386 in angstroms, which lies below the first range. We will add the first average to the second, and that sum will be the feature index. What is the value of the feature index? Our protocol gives 95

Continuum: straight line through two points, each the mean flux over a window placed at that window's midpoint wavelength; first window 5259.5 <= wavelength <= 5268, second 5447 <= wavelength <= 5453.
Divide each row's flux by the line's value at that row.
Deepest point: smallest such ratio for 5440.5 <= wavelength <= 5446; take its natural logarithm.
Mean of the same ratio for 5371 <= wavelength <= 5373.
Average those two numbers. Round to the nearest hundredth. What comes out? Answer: 0.49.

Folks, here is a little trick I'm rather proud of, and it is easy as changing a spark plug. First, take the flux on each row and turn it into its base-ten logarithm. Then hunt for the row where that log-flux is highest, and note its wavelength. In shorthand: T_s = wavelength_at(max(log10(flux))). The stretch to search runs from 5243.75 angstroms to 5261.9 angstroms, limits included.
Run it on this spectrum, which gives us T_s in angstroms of 5246.78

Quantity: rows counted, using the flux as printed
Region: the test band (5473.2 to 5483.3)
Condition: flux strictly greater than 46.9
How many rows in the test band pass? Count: 4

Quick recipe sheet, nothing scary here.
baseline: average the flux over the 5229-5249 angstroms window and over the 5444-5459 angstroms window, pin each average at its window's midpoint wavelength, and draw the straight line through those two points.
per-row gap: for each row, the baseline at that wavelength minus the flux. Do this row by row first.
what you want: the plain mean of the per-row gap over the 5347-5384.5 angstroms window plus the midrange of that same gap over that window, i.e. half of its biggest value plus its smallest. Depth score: -3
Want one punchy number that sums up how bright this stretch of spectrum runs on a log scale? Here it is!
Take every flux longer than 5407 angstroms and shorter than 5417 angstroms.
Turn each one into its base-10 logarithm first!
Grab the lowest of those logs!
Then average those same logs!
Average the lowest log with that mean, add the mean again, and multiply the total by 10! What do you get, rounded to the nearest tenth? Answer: 32.9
